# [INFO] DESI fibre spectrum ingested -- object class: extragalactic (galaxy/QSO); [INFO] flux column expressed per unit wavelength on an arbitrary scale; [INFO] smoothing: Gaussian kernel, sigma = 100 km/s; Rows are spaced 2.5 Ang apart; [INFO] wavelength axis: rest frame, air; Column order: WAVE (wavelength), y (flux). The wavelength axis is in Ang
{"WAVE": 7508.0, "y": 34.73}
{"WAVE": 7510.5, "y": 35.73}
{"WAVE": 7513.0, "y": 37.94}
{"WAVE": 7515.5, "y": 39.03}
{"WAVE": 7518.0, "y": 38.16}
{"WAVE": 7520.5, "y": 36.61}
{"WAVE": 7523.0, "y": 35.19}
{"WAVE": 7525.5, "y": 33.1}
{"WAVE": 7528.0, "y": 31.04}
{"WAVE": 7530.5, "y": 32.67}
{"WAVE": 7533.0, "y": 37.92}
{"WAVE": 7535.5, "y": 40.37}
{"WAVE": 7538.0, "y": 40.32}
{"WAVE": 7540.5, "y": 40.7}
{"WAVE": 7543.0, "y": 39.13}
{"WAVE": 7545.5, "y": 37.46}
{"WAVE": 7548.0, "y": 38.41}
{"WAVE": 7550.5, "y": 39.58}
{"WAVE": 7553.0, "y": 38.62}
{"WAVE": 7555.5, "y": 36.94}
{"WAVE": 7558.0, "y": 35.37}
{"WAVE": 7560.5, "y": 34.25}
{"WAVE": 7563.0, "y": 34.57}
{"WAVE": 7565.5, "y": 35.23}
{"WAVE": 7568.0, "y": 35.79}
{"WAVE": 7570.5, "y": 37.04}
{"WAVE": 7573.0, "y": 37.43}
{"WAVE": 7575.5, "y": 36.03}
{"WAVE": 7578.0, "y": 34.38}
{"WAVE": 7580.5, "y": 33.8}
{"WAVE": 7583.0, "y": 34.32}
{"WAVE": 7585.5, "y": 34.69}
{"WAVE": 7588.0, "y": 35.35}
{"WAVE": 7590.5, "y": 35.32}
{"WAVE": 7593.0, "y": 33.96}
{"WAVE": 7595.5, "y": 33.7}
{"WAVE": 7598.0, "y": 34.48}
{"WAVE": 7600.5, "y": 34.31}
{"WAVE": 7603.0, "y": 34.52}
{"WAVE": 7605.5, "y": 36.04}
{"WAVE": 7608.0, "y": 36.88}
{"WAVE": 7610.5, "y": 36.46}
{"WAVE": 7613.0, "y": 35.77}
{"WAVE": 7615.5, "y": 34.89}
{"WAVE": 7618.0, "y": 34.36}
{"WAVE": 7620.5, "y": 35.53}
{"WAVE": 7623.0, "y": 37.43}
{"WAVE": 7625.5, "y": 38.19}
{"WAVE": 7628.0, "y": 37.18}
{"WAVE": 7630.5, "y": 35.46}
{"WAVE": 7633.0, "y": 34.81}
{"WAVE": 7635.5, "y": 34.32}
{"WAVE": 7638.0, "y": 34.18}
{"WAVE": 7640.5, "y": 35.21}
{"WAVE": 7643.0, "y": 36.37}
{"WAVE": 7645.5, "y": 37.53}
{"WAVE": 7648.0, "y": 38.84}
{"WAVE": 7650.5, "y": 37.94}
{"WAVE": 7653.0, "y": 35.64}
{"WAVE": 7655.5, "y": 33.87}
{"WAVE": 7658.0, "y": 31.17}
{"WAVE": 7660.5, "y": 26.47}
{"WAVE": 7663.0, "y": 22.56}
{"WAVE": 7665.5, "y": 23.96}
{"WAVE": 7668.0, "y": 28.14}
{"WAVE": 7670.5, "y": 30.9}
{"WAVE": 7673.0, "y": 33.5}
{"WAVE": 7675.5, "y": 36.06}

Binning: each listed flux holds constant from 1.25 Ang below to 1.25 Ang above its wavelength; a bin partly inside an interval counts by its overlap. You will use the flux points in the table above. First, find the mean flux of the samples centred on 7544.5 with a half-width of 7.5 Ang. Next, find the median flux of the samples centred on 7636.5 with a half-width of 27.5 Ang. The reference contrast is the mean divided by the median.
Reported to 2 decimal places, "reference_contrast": 1.11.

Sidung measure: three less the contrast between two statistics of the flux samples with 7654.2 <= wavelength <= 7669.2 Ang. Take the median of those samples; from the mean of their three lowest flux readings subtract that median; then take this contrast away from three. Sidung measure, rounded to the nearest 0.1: 6.0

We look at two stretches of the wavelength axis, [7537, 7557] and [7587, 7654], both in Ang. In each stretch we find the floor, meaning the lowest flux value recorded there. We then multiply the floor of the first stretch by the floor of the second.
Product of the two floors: 1245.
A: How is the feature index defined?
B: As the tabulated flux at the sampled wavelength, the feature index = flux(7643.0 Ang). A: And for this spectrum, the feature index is 36.37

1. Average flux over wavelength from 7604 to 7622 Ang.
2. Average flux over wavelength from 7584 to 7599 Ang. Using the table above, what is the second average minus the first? -1.1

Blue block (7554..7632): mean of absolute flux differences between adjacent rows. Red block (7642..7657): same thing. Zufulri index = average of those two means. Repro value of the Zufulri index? 1.17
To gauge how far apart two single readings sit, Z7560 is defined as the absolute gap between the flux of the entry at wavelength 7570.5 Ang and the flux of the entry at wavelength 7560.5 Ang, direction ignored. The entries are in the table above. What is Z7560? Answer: 2.8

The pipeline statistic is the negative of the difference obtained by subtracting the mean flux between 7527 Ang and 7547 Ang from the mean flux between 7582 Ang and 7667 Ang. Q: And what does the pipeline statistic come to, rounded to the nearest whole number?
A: 3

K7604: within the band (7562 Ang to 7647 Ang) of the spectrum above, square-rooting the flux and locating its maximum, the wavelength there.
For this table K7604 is 7625.5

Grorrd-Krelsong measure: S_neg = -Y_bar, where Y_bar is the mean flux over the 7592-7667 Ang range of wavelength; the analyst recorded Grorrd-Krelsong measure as -34.4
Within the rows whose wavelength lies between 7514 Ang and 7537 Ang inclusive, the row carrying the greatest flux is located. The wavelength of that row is 7535.5 Ang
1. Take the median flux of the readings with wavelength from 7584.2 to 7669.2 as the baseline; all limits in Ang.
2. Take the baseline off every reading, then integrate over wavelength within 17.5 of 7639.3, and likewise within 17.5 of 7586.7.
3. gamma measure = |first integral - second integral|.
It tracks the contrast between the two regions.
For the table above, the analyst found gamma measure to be 44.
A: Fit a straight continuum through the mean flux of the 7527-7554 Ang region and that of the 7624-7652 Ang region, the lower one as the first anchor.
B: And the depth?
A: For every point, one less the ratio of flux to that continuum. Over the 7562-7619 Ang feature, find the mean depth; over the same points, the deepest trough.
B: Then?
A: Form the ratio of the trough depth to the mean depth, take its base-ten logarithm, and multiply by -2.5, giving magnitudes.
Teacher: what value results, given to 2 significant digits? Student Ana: -0.64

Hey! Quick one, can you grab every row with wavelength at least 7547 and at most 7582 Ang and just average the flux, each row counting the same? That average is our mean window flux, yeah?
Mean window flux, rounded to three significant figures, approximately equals 36.2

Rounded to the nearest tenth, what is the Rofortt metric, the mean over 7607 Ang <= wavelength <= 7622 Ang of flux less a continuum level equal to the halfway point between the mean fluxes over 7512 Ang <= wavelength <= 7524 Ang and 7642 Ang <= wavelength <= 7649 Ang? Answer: -1.8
